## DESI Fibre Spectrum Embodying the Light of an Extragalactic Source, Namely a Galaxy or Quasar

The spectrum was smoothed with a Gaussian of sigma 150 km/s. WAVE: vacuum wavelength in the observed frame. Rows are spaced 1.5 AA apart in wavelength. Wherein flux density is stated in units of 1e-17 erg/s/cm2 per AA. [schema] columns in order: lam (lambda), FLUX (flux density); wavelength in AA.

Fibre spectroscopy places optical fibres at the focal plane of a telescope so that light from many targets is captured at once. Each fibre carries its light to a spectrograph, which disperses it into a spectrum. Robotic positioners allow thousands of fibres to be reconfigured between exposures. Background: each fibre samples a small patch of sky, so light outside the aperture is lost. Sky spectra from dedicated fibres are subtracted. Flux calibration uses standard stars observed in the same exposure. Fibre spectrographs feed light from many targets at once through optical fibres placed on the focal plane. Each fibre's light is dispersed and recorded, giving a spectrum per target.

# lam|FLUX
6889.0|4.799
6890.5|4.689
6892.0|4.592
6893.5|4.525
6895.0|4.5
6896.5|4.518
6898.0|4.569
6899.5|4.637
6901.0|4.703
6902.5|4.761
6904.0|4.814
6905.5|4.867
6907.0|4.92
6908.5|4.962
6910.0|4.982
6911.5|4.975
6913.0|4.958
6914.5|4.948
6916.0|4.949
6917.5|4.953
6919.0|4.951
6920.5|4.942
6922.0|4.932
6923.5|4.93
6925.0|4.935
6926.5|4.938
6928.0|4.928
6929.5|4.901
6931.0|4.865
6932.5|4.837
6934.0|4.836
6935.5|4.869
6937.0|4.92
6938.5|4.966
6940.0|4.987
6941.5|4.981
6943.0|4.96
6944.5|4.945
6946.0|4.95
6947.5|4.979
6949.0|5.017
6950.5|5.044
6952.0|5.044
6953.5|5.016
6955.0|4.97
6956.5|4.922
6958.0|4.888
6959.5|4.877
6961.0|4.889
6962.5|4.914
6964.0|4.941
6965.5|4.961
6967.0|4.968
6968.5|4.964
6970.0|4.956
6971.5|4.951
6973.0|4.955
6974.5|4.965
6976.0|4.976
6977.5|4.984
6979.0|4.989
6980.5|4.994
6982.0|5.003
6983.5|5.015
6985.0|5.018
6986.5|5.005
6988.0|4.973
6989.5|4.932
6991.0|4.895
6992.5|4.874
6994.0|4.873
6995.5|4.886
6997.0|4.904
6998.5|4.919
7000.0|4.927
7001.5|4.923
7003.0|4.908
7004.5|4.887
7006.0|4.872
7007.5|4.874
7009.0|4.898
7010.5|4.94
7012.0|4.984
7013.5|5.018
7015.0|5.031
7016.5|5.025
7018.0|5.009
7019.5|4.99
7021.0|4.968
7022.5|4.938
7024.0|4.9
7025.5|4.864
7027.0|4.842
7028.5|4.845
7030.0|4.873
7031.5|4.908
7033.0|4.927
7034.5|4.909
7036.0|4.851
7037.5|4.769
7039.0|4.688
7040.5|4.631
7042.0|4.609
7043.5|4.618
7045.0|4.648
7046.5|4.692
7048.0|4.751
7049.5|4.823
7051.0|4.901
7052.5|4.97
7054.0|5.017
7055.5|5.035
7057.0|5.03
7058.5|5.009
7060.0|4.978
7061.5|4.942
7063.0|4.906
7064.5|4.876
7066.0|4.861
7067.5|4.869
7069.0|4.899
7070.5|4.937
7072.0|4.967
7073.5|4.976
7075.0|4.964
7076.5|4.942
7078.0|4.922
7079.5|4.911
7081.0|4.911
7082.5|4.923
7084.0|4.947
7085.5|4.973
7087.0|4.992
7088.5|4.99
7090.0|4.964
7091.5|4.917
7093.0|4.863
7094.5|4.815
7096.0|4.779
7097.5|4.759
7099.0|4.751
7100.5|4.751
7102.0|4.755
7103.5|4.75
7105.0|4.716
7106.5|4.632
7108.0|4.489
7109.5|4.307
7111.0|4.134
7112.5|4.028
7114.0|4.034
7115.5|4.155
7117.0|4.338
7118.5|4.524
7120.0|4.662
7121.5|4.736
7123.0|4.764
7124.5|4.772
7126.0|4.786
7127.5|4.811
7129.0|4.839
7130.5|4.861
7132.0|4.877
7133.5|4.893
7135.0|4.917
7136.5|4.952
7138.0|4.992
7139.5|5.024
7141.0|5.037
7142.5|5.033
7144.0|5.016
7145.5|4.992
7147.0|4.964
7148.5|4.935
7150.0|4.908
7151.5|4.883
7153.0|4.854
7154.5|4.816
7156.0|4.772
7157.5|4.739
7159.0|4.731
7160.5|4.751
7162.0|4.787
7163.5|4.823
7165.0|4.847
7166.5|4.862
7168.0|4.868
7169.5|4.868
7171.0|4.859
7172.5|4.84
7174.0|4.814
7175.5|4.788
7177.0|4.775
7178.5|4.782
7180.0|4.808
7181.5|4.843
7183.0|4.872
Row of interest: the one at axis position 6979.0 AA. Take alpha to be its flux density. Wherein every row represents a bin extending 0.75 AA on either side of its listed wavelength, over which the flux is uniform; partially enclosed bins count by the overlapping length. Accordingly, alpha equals 4.989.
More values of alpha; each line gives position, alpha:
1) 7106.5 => 4.632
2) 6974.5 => 4.965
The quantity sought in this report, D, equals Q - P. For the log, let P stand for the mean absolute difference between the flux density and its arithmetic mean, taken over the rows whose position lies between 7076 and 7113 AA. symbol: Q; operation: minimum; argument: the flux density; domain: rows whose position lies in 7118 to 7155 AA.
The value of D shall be 4.3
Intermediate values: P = 0.18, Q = 4.524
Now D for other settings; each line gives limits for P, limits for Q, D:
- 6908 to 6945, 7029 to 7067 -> 4.6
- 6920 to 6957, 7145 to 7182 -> 4.7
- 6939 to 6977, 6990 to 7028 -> 4.8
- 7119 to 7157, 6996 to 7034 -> 4.8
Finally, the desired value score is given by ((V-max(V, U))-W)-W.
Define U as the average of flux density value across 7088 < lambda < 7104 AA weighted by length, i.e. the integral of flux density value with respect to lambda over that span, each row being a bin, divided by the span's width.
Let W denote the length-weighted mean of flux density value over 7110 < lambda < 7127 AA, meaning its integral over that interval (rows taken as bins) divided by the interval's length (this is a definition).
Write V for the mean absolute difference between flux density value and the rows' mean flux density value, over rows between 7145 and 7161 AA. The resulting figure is -13.65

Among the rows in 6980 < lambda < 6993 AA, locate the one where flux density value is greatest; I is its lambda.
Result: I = 6985.0 AA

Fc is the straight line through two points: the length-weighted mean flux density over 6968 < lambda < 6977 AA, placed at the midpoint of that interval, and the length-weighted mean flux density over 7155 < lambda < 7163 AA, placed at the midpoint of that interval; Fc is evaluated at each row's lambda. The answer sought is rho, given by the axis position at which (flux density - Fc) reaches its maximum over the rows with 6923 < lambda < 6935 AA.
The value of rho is 6926.5 AA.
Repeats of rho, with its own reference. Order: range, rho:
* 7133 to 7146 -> 7141.0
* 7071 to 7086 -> 7085.5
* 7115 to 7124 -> 7123.0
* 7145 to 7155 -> 7145.5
